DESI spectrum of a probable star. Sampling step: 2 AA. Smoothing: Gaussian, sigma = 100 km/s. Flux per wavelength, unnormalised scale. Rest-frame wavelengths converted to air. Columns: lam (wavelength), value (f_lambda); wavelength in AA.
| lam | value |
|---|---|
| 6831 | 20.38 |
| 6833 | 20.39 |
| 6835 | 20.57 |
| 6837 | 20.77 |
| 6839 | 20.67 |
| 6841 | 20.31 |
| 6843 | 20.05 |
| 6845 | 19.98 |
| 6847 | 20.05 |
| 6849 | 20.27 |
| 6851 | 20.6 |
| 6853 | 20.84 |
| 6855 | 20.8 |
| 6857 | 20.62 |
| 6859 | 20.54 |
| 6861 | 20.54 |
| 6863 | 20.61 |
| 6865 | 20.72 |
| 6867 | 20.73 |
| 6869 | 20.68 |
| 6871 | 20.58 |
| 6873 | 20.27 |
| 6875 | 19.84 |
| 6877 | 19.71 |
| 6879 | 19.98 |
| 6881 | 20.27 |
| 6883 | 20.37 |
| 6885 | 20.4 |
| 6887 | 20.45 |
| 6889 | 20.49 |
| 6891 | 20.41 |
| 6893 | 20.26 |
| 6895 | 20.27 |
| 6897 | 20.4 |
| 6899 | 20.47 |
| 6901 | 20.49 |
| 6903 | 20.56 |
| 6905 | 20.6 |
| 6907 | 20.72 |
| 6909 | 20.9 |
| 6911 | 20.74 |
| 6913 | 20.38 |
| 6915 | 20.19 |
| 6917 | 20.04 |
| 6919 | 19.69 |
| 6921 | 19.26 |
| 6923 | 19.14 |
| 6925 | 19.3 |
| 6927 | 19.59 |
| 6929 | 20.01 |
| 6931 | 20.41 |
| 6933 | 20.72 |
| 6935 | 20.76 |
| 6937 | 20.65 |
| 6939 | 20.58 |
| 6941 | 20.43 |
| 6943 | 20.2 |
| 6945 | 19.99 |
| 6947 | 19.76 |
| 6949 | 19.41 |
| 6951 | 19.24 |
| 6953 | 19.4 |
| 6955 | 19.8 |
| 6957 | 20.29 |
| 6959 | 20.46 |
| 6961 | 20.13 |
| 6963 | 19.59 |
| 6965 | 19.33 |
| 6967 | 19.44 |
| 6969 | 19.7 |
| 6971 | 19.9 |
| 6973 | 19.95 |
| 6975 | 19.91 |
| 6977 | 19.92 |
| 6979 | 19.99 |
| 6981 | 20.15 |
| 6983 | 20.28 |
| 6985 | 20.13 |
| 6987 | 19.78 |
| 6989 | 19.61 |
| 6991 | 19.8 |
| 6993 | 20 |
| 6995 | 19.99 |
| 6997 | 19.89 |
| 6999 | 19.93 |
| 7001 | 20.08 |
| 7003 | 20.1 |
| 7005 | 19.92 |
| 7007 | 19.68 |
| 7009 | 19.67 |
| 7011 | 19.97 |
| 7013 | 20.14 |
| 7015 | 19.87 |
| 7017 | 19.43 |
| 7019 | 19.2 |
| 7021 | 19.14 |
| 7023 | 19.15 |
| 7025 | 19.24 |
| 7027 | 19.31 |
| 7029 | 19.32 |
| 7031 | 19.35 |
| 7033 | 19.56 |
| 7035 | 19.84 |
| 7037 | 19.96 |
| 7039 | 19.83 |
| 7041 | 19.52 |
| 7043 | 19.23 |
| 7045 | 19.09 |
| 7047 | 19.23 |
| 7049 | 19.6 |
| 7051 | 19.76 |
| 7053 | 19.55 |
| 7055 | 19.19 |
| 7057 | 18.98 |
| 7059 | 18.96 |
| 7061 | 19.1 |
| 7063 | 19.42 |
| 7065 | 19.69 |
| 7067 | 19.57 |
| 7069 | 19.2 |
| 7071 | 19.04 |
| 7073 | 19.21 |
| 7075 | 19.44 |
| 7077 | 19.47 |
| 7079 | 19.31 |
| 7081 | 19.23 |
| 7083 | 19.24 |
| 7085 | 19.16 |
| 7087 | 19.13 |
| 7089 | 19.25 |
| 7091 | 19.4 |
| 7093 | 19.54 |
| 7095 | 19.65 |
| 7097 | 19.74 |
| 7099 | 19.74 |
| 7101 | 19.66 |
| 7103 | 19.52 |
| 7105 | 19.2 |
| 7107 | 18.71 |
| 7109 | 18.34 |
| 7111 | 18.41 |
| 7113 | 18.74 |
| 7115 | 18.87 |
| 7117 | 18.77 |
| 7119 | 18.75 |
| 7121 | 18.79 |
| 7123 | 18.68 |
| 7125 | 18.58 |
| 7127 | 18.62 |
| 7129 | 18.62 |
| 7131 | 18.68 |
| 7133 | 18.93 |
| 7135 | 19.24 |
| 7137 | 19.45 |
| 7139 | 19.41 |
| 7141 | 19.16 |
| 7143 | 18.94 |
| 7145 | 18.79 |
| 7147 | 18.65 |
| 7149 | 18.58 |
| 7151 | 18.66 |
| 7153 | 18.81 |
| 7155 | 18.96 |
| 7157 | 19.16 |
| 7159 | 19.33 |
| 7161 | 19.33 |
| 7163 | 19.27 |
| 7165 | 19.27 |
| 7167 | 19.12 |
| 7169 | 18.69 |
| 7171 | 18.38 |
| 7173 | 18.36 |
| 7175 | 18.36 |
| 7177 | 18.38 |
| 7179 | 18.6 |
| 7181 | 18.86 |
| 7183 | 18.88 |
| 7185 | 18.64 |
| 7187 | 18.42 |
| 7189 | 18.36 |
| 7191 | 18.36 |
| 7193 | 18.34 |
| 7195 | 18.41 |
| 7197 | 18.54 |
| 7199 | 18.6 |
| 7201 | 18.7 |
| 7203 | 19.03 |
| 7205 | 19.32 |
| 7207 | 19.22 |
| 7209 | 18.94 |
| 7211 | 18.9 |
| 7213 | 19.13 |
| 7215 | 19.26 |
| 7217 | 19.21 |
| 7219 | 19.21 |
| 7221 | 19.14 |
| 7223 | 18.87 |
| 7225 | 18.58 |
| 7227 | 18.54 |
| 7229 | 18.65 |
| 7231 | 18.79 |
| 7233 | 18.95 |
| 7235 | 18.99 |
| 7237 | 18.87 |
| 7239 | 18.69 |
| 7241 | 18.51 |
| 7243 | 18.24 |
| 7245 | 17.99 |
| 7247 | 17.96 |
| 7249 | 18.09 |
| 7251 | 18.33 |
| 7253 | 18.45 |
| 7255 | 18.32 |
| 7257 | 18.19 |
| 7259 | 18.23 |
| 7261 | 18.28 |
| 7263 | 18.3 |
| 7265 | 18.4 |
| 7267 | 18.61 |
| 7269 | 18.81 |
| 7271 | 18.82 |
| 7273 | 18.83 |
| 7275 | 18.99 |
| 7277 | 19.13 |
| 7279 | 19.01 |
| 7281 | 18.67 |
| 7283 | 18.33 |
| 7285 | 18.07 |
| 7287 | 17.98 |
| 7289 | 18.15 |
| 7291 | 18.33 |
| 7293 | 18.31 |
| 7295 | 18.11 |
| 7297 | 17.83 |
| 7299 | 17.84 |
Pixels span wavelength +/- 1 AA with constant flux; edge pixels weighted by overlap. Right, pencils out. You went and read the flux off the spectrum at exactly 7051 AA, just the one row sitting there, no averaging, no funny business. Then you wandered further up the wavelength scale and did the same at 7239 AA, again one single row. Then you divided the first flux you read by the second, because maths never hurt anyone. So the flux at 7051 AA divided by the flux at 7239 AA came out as 1.06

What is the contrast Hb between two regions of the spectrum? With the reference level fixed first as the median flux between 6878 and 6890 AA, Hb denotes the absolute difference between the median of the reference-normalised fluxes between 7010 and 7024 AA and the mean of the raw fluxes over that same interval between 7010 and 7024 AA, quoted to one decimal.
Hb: 18.6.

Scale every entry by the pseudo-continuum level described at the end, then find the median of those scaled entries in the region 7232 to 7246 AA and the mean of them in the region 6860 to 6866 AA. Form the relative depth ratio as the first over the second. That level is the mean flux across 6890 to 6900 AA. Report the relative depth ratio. 0.906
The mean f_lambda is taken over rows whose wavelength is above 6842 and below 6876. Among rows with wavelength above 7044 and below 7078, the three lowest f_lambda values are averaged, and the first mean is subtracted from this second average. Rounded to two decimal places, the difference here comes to -1.46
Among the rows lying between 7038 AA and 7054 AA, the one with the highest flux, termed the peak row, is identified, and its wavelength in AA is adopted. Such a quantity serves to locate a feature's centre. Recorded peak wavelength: 7039 AA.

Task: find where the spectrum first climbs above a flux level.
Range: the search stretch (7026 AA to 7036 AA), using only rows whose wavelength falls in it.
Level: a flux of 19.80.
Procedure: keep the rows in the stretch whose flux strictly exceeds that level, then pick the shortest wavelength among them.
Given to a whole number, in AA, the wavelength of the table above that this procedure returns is 7035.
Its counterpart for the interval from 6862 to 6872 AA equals 6863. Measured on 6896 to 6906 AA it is 6897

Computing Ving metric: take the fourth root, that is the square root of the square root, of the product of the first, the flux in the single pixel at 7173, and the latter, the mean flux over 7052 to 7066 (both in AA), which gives 4.34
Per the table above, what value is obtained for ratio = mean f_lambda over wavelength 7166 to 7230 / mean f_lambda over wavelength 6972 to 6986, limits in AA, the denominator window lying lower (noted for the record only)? 0.935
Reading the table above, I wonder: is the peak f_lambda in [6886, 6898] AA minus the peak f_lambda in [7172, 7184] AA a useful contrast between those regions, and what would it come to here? 1.6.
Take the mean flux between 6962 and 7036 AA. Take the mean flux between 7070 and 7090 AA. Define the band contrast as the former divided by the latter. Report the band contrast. 1.03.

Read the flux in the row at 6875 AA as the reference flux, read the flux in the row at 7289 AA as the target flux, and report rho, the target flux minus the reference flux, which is -1.7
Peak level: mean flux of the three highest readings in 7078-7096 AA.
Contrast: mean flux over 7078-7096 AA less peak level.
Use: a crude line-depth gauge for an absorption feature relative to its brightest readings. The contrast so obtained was -0.21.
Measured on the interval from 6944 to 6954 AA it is -0.16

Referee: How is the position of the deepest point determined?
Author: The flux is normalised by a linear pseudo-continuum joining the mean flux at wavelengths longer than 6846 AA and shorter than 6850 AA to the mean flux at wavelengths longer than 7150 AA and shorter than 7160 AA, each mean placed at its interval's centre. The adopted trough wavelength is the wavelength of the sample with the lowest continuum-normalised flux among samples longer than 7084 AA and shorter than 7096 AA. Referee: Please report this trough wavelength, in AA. 7087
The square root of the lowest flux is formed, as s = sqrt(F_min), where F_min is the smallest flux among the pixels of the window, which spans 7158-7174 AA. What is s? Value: 4.28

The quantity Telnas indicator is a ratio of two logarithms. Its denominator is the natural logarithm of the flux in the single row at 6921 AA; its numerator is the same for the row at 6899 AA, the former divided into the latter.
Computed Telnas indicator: 1.02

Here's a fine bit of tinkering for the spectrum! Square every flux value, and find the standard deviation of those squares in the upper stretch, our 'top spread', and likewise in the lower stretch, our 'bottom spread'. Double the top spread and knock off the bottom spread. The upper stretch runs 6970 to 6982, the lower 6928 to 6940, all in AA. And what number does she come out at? -4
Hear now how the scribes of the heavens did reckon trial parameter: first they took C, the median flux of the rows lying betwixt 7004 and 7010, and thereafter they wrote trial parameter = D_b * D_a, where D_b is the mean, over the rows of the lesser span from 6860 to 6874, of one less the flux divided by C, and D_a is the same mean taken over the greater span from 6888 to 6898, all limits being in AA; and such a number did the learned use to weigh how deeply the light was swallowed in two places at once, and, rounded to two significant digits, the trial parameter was 0.0016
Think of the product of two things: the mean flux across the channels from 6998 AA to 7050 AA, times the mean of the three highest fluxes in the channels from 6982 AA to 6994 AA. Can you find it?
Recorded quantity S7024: 394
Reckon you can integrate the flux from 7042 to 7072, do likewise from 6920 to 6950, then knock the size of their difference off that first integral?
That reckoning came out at 558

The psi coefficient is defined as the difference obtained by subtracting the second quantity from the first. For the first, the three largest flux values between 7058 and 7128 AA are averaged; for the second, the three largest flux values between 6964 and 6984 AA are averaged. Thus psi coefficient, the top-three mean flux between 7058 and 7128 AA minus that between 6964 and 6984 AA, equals -0.4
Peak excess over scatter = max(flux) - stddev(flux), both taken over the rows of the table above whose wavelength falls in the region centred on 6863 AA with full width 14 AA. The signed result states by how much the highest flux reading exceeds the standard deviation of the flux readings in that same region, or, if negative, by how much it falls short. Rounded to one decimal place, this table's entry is 20.7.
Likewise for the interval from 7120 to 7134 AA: 18.8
